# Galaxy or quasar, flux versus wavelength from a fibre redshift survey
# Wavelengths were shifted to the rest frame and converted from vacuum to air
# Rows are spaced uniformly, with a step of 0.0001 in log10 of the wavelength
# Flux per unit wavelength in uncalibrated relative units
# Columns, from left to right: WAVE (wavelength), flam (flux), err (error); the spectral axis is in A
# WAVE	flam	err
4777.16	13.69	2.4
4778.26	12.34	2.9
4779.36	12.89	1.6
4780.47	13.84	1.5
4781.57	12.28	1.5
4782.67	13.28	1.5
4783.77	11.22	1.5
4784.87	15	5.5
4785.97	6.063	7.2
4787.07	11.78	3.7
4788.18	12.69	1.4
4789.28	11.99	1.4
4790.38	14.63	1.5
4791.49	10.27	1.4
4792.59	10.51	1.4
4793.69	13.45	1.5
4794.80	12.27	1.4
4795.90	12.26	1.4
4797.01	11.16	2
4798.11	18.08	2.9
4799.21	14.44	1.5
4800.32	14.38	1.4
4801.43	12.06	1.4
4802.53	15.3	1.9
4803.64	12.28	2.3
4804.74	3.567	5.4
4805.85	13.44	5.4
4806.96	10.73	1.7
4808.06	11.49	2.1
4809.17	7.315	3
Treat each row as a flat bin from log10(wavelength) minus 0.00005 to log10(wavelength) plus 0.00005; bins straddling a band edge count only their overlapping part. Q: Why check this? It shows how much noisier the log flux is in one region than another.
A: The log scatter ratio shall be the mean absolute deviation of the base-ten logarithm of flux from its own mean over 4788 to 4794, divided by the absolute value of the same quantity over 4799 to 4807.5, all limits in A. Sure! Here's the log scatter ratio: 0.37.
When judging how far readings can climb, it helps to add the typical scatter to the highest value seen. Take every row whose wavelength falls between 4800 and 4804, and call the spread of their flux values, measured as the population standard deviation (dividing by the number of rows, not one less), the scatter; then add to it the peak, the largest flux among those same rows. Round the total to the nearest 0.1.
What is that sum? 16.7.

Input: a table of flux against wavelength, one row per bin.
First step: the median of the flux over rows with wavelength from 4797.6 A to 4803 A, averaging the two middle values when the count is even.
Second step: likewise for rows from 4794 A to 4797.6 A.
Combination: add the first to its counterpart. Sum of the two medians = 26.7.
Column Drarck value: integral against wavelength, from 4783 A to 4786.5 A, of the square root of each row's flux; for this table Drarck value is 11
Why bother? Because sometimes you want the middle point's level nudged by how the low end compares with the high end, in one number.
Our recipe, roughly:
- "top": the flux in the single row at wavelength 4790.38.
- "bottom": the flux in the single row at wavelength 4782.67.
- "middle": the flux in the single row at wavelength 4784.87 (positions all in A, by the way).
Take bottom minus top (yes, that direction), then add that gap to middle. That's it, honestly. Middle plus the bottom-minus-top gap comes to 14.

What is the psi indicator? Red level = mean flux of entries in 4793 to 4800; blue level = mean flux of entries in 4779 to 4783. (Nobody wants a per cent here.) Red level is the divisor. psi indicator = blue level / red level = 0.96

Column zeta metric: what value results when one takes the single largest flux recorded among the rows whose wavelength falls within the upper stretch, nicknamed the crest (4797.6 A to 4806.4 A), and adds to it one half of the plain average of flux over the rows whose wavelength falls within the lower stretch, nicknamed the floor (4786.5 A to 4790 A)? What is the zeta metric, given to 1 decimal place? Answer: 24.2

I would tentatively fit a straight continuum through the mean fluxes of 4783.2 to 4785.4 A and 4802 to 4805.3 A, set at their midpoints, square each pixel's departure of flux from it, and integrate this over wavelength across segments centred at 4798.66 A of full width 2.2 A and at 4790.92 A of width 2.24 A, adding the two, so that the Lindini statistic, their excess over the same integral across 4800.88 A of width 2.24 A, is 60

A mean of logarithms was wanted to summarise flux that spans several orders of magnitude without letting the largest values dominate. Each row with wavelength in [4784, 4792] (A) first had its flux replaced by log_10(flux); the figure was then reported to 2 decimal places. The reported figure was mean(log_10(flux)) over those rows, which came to 1.06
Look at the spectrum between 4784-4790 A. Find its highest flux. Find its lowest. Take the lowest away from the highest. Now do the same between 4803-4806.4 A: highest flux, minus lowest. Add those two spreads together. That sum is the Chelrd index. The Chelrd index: 19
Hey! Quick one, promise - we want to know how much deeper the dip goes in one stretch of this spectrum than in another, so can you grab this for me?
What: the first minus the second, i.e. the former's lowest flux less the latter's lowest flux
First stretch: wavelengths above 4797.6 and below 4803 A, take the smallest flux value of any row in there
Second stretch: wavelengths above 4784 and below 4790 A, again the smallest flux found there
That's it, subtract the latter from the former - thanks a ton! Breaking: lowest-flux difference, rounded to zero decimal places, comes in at 6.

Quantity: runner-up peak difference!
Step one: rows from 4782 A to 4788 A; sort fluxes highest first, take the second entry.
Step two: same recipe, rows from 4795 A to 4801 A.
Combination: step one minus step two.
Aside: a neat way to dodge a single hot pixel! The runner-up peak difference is -1.2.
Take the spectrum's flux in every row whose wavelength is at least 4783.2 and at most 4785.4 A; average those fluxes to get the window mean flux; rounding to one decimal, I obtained 13.1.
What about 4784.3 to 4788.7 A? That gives 11.4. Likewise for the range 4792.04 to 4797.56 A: 11.9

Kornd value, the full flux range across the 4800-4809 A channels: 12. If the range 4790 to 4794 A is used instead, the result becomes 4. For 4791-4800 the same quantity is 8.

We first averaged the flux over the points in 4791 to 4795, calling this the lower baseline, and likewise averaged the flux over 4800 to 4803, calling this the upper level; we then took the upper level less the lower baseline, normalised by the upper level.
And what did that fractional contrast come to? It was 0.16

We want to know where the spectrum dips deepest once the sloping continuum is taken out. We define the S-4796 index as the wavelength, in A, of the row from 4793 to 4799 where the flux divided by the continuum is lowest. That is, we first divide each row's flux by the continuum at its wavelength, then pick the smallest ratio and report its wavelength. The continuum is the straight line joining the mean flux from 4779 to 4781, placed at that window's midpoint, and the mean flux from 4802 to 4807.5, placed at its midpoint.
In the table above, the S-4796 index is 4797.01 A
